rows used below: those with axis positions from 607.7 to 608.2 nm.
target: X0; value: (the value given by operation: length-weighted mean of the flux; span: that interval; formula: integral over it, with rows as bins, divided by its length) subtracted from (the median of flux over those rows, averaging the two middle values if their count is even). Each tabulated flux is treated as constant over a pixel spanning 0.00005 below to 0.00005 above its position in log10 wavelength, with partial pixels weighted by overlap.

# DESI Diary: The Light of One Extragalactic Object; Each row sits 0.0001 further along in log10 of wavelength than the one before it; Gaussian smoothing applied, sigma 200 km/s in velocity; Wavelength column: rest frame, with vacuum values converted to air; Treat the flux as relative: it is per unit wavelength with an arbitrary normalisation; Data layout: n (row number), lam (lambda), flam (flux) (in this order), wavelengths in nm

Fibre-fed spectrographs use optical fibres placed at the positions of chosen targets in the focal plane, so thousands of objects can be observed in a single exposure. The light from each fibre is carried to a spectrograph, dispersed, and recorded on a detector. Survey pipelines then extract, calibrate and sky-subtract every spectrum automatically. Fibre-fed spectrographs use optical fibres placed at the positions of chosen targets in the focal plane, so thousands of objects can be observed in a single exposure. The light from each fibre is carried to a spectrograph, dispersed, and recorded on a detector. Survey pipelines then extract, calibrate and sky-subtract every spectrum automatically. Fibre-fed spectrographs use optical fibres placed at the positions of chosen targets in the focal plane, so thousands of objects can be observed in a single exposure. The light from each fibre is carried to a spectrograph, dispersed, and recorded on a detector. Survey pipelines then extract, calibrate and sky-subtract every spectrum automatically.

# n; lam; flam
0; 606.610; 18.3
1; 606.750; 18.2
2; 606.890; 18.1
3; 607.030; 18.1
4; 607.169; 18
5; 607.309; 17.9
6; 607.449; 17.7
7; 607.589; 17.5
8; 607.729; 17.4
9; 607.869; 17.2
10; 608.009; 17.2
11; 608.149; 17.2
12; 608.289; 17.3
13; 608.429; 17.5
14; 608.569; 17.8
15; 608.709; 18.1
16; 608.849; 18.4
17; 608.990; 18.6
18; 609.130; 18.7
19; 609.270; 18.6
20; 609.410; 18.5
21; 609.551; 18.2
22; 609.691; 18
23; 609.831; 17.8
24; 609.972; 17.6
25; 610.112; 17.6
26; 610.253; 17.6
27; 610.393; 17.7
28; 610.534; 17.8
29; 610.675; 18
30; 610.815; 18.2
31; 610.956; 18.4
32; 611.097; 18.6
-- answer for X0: -0.04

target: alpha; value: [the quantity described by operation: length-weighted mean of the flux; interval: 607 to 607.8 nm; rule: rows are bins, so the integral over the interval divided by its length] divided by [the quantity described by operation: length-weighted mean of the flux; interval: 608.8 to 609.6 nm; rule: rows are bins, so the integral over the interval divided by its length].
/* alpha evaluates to 0.96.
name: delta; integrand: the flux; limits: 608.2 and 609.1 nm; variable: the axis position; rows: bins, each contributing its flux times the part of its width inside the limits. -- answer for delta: 16.2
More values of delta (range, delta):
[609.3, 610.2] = 16.2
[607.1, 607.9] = 14.1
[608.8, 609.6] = 14.8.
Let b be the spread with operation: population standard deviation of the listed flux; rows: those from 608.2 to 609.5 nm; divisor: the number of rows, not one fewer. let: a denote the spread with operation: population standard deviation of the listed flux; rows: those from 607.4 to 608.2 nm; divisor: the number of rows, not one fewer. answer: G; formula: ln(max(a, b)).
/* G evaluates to -0.71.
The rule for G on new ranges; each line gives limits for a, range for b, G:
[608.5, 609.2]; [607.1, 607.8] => -1.11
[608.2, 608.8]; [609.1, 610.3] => -0.86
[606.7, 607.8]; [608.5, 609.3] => -1.14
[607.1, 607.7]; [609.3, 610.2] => -1.12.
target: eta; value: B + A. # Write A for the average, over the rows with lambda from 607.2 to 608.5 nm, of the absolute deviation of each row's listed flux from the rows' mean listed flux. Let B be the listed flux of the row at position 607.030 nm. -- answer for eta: 18.3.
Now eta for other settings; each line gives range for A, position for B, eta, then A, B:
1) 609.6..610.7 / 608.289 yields 17.4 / 0.14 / 17.3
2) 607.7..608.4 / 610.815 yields 18.3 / 0.07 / 18.2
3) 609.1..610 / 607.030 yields 18.4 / 0.34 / 18.1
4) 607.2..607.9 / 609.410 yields 18.7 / 0.21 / 18.5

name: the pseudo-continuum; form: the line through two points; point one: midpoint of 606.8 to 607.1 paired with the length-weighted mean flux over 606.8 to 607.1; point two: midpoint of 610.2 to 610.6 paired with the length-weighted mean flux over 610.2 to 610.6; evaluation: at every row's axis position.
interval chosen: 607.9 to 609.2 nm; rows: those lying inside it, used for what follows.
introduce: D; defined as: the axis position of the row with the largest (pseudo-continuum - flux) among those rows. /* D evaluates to 608.009 nm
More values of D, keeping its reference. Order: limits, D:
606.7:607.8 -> 607.729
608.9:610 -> 609.972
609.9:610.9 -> 609.972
